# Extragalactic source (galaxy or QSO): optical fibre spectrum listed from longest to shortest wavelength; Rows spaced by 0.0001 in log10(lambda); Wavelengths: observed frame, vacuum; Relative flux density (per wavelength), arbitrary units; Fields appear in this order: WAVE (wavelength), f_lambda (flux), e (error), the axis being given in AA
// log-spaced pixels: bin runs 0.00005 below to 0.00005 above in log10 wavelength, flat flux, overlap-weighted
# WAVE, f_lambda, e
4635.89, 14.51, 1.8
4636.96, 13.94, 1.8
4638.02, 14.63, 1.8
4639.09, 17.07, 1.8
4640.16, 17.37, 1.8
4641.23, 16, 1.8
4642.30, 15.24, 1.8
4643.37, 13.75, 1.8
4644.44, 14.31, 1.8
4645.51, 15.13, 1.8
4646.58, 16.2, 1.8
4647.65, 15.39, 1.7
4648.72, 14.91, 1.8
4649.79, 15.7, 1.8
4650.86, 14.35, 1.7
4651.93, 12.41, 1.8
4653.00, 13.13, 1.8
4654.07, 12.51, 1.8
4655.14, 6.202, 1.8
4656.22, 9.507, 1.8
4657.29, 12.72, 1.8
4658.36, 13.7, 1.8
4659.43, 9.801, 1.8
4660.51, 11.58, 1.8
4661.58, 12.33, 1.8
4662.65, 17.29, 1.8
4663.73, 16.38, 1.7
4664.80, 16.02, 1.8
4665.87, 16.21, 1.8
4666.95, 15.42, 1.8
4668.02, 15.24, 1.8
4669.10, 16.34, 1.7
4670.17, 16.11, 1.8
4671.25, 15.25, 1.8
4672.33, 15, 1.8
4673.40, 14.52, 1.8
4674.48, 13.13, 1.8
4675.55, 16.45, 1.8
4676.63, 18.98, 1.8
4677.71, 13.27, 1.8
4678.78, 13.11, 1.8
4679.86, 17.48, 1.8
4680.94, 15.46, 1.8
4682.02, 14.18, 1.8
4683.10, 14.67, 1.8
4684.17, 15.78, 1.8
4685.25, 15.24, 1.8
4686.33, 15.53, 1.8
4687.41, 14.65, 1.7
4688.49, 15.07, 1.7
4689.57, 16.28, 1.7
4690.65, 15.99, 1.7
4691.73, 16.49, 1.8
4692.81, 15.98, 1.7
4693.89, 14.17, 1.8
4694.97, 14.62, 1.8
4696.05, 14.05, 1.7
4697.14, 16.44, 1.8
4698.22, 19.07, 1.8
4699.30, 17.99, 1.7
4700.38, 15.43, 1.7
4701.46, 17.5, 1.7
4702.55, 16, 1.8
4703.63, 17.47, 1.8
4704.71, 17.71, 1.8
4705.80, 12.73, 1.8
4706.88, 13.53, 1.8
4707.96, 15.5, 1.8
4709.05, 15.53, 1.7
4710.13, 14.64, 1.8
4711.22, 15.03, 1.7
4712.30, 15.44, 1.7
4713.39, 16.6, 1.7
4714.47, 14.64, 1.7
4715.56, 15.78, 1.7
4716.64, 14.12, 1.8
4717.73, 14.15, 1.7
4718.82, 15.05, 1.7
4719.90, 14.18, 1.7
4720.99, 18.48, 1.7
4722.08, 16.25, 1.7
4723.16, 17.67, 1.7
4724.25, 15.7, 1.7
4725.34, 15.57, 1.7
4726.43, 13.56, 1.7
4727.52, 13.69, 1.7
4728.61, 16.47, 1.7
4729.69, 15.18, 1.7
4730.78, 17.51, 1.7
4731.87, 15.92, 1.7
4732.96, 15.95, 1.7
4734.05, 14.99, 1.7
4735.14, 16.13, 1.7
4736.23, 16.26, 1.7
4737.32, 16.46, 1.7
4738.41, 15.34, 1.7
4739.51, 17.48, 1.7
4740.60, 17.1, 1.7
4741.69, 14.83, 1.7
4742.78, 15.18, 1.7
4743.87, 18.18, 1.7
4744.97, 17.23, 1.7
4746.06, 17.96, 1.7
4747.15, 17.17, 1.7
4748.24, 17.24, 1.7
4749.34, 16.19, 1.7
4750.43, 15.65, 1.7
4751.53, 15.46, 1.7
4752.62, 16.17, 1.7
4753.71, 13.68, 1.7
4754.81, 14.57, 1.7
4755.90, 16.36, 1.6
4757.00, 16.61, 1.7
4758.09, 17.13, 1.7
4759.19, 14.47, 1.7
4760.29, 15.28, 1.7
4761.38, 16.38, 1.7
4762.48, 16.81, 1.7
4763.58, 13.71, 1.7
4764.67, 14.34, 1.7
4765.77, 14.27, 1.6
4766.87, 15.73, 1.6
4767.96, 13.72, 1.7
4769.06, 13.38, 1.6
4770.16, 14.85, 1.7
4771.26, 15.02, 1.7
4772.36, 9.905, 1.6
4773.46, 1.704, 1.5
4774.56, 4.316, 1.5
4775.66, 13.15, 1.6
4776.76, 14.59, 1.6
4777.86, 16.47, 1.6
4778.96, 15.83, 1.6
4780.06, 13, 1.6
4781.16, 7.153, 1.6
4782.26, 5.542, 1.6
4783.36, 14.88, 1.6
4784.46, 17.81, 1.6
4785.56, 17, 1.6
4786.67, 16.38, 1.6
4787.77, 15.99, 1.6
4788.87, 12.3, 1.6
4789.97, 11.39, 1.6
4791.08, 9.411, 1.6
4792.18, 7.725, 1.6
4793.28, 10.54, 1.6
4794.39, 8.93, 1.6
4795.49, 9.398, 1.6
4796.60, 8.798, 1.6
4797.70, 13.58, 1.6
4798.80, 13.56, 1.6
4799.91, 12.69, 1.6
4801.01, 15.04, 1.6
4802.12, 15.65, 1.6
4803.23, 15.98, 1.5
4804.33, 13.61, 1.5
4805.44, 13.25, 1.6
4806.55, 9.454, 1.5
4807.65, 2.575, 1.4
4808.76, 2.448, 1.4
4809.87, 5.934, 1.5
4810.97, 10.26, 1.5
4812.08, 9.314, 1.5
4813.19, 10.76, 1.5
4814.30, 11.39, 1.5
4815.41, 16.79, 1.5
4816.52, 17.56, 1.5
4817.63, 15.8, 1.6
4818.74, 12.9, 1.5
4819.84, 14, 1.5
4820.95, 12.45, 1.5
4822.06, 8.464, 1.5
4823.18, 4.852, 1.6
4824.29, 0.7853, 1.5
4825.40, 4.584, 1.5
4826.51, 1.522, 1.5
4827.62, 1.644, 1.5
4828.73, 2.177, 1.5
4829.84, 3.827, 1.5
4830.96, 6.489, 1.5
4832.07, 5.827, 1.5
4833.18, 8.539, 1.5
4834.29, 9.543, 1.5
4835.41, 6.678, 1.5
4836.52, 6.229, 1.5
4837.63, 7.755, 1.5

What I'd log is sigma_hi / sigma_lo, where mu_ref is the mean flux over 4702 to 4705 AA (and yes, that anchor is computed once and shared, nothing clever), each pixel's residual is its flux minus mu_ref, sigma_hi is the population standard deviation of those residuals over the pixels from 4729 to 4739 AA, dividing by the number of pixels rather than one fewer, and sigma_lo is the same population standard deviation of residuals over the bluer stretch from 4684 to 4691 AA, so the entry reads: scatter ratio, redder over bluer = 1.4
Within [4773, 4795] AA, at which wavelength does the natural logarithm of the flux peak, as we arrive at 4784.46 AA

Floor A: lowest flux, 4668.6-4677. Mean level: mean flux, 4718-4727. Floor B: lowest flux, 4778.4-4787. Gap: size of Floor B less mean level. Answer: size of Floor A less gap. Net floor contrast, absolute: 2.9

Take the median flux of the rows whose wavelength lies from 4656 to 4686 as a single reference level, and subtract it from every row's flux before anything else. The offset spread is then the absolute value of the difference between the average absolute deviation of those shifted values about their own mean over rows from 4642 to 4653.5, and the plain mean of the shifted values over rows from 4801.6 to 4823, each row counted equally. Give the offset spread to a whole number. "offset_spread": 5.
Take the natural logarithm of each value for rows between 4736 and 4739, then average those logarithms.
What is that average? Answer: 2.77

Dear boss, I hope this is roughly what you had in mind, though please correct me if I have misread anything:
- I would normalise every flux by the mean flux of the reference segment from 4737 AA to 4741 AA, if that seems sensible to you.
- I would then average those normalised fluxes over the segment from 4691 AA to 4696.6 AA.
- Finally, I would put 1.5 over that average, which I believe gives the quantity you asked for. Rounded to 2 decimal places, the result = 1.65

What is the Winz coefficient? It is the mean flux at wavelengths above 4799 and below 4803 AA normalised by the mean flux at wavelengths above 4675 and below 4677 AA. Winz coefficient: 0.82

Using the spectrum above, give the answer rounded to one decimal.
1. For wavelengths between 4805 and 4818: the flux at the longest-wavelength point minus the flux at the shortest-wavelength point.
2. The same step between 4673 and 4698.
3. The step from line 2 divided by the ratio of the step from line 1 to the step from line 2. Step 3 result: 1.4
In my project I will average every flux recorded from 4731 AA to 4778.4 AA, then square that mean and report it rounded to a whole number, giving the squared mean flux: 224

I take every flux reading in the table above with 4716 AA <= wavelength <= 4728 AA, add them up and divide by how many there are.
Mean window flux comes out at 15.3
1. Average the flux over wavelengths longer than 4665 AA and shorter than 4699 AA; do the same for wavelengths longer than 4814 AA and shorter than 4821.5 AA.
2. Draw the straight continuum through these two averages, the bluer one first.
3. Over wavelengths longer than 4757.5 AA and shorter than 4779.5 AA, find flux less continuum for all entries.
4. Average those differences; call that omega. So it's -1.3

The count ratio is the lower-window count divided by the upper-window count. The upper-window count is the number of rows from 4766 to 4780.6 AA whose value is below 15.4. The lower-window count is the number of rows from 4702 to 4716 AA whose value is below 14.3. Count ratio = 0.20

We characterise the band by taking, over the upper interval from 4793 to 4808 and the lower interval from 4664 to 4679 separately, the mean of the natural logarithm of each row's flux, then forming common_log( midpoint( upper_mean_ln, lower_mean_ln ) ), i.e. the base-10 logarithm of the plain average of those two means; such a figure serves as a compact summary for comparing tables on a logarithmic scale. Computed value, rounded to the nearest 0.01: 0.41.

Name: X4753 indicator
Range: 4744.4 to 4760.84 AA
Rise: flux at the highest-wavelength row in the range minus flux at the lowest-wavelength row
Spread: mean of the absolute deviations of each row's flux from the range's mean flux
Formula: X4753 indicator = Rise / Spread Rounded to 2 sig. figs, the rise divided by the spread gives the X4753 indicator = -2.0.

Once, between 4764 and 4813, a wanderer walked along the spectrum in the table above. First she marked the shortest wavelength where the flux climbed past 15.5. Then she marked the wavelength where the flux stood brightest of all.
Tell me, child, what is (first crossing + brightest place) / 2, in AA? 4775.7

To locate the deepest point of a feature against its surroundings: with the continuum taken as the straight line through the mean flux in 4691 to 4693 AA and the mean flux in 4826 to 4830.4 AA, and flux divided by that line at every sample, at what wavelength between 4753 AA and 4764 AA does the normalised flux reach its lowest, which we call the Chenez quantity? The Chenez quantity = 4753.71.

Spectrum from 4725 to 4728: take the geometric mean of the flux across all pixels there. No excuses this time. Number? 14.2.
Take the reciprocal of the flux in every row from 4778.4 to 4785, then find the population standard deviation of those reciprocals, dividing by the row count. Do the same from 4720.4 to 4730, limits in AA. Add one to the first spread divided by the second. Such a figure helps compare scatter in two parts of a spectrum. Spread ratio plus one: 8.4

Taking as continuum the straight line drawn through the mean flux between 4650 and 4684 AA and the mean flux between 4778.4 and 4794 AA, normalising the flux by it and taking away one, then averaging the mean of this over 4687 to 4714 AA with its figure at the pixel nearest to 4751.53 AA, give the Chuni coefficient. 0.171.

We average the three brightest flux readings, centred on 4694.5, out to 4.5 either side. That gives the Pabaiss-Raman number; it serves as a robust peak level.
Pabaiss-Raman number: 17.3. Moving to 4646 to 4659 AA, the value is 15.8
